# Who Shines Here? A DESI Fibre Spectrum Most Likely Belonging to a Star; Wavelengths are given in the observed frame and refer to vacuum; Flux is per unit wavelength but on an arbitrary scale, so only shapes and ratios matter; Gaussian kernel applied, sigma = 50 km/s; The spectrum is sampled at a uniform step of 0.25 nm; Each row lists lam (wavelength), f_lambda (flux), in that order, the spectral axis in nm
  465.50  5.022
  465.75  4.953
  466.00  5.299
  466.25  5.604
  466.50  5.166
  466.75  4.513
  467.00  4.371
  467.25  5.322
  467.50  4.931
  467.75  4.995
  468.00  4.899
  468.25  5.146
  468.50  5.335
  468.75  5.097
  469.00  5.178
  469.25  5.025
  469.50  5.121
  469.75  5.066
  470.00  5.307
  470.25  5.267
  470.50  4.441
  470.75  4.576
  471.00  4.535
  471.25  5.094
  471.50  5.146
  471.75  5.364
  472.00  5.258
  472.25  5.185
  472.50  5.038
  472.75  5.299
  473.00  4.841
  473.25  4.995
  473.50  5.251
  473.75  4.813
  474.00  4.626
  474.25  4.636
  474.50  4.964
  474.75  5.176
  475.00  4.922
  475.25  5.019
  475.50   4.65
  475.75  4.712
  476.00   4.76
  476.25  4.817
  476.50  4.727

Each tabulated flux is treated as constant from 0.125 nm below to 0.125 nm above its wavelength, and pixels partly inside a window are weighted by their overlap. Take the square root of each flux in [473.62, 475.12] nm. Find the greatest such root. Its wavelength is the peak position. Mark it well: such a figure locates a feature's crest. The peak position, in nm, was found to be 474.75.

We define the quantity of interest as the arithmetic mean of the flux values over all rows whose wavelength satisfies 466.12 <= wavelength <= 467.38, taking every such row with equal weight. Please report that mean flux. 5.00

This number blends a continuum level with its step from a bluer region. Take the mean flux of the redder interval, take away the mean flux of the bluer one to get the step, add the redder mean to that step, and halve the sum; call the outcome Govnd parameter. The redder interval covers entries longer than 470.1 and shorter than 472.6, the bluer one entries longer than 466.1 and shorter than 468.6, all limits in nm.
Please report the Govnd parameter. 2.48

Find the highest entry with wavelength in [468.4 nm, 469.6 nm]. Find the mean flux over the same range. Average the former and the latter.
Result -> 5.24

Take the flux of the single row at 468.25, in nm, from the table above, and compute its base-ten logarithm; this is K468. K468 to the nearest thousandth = 0.711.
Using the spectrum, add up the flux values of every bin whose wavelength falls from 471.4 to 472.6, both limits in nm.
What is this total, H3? 26.0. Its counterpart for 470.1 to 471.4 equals 23.9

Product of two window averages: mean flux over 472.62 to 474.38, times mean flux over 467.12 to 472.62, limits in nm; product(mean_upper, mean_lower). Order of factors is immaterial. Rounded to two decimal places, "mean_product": 24.91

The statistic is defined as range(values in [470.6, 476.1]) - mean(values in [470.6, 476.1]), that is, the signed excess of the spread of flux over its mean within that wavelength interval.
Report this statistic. -4.12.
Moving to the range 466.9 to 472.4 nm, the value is -4.04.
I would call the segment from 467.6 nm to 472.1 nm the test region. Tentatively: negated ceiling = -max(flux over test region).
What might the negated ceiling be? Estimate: -5.36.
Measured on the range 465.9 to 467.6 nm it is -5.60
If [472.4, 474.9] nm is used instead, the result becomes -5.30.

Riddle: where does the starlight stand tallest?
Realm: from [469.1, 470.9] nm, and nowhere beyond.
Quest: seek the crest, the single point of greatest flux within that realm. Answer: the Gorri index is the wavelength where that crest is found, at 470.00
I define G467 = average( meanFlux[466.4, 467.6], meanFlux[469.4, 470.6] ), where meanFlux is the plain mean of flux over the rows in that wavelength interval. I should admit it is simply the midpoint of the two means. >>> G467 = 4.95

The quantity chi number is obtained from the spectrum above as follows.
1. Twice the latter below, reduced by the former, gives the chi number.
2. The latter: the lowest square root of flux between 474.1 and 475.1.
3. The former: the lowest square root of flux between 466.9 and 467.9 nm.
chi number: 2.22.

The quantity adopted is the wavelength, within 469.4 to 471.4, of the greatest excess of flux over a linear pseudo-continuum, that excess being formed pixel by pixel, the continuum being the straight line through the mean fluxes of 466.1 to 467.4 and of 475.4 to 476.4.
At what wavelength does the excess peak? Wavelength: 470.00 nm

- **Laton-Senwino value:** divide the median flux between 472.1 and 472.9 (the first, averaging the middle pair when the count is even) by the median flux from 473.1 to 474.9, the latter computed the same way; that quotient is 1.04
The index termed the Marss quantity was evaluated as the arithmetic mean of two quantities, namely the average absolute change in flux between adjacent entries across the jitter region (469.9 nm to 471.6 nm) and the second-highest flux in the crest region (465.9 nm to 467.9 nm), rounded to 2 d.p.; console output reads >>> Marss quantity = 2.80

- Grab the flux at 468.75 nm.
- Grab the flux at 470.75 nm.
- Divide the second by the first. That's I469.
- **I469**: 0.90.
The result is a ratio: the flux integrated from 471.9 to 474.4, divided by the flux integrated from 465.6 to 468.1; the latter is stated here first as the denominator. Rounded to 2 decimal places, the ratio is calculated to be 1.00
